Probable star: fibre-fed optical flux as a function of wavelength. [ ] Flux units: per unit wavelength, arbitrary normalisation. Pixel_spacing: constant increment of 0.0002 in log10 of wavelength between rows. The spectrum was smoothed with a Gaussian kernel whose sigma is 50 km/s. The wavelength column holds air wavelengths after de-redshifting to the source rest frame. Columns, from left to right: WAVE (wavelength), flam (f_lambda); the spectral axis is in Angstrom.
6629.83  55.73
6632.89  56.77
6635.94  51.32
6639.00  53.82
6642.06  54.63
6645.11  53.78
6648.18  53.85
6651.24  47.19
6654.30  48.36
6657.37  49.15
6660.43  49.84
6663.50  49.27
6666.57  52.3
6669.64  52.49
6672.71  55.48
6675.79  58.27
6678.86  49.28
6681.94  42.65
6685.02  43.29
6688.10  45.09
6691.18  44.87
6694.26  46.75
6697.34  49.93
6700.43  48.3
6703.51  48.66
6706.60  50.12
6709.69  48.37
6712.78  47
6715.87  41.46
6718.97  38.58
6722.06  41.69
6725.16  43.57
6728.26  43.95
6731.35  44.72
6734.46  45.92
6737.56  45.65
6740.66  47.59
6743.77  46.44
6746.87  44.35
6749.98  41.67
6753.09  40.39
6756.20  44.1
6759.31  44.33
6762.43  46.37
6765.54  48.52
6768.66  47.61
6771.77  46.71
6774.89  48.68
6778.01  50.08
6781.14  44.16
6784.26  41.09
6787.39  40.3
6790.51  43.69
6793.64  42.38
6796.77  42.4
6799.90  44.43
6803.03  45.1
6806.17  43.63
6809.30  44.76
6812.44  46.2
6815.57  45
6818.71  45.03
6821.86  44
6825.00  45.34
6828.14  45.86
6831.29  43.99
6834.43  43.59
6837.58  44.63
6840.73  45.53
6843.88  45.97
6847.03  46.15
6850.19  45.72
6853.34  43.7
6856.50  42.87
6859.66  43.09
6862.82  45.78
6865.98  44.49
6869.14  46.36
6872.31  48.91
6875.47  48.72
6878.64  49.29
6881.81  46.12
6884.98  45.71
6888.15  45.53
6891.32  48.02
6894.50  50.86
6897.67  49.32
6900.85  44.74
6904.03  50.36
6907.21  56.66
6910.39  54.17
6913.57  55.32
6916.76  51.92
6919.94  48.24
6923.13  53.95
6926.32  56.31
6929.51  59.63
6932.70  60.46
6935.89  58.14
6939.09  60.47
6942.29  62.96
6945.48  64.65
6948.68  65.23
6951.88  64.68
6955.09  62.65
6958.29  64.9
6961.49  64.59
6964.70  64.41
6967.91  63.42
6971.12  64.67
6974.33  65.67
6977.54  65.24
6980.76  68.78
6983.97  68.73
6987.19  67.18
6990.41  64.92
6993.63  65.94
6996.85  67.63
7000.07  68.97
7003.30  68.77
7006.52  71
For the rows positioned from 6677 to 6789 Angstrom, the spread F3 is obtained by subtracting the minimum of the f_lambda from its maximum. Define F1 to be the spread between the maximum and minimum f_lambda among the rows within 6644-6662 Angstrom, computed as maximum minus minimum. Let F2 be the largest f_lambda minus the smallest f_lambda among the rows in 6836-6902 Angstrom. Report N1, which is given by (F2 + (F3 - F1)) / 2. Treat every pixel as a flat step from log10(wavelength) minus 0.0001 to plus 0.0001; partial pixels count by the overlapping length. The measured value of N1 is 6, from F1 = 6.7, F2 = 8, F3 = 12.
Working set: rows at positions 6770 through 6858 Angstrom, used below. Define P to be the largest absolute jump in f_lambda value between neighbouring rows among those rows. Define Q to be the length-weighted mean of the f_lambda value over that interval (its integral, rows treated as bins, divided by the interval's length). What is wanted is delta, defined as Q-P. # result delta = 39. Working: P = 5.9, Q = 45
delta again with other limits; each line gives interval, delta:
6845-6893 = 43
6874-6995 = 52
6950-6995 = 62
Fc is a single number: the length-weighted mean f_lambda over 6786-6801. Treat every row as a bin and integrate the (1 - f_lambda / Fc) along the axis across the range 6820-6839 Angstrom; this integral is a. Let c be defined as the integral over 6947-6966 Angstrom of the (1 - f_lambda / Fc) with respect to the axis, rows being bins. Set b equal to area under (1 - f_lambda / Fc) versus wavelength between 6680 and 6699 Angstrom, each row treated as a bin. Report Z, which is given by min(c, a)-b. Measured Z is -8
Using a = -1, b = -1.29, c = -9.7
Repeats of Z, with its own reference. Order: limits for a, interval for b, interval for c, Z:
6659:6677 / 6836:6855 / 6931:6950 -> -7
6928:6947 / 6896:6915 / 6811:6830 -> -4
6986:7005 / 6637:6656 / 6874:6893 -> -7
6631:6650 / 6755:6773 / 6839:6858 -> -3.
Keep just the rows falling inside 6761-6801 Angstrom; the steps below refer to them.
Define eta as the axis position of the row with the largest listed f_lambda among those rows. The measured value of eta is 6778.01 Angstrom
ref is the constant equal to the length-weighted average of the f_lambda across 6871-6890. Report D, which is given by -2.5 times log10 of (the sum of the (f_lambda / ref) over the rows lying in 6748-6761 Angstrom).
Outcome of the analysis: -1.4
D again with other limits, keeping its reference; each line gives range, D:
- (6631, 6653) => -2.2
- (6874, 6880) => -0.8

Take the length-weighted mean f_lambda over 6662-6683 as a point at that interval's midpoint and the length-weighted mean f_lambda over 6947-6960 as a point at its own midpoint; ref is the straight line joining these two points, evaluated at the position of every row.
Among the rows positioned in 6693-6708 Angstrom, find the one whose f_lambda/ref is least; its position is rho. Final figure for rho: 6694.26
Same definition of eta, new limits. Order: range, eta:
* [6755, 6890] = 6778.01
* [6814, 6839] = 6828.14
